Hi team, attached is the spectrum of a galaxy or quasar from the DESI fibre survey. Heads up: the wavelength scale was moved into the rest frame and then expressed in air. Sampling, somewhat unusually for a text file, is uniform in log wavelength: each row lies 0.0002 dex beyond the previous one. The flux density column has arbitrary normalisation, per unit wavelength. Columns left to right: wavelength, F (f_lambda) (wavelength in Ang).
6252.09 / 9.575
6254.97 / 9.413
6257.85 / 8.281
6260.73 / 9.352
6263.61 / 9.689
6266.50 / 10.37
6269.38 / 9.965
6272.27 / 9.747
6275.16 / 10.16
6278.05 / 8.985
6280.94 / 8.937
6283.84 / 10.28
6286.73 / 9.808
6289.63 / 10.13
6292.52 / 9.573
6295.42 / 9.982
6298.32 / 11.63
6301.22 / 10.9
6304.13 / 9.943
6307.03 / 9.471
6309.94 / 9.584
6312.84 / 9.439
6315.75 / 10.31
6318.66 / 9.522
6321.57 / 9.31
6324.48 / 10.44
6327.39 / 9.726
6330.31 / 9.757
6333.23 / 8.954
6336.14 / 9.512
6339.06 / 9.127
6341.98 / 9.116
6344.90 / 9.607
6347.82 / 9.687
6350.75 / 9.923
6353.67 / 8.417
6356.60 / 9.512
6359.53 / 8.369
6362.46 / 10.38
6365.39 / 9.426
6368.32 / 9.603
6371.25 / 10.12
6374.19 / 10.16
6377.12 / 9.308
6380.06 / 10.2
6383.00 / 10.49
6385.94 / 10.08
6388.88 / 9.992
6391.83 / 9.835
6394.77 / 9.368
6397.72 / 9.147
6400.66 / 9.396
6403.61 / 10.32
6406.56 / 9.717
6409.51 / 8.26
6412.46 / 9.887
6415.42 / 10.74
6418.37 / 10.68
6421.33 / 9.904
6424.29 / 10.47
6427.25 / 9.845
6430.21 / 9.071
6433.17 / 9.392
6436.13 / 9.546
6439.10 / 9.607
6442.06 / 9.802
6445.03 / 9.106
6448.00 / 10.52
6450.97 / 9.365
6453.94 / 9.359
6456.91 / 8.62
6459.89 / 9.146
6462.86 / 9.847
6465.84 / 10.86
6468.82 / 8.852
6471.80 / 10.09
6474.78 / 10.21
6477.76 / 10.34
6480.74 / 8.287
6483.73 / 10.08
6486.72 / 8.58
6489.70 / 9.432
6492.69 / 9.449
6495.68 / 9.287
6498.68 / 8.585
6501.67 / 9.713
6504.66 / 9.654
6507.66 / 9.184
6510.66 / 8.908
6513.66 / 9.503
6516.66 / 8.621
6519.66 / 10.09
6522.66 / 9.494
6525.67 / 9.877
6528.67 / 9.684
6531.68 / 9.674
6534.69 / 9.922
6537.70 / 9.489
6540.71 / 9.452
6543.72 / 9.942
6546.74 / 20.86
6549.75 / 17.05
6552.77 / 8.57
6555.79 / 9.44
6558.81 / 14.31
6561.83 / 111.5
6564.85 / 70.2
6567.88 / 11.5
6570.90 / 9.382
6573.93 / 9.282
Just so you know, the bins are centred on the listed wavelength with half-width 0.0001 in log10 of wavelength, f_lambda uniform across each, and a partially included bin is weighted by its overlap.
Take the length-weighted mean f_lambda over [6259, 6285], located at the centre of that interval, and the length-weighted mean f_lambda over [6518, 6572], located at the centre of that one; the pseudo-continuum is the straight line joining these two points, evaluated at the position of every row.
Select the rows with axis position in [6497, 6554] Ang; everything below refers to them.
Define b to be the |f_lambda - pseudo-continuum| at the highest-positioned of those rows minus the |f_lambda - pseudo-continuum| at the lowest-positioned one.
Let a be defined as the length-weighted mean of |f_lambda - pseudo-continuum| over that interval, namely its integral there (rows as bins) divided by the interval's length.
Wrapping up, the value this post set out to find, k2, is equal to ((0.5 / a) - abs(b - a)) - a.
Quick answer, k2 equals -16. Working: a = 9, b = 2.1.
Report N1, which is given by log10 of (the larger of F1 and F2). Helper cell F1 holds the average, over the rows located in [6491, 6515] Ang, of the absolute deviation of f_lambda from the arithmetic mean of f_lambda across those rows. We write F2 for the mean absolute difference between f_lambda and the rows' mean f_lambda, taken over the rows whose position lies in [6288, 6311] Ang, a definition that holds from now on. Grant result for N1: -0.25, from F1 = 0.29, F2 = 0.56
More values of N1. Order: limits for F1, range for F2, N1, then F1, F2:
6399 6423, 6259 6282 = -0.26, 0.55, 0.42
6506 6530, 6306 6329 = -0.41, 0.39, 0.33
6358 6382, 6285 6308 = -0.27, 0.52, 0.54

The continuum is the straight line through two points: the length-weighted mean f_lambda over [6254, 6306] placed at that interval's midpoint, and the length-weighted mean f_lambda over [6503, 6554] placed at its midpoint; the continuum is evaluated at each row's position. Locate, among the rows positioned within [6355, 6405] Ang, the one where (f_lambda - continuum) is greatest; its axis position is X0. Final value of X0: 6383.00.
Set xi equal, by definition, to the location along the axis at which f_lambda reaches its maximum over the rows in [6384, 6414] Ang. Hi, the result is 6403.61 Ang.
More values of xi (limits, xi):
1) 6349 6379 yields 6362.46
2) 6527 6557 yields 6546.74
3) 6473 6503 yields 6477.76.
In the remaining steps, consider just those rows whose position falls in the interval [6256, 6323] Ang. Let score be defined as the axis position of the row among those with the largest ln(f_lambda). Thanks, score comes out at 6298.32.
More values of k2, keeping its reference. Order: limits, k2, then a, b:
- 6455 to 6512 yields -15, 8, 1.8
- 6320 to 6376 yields -5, 3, 1.2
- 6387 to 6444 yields -9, 5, 2.2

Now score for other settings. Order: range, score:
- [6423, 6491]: 6465.84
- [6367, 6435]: 6415.42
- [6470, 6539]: 6477.76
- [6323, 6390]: 6383.00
